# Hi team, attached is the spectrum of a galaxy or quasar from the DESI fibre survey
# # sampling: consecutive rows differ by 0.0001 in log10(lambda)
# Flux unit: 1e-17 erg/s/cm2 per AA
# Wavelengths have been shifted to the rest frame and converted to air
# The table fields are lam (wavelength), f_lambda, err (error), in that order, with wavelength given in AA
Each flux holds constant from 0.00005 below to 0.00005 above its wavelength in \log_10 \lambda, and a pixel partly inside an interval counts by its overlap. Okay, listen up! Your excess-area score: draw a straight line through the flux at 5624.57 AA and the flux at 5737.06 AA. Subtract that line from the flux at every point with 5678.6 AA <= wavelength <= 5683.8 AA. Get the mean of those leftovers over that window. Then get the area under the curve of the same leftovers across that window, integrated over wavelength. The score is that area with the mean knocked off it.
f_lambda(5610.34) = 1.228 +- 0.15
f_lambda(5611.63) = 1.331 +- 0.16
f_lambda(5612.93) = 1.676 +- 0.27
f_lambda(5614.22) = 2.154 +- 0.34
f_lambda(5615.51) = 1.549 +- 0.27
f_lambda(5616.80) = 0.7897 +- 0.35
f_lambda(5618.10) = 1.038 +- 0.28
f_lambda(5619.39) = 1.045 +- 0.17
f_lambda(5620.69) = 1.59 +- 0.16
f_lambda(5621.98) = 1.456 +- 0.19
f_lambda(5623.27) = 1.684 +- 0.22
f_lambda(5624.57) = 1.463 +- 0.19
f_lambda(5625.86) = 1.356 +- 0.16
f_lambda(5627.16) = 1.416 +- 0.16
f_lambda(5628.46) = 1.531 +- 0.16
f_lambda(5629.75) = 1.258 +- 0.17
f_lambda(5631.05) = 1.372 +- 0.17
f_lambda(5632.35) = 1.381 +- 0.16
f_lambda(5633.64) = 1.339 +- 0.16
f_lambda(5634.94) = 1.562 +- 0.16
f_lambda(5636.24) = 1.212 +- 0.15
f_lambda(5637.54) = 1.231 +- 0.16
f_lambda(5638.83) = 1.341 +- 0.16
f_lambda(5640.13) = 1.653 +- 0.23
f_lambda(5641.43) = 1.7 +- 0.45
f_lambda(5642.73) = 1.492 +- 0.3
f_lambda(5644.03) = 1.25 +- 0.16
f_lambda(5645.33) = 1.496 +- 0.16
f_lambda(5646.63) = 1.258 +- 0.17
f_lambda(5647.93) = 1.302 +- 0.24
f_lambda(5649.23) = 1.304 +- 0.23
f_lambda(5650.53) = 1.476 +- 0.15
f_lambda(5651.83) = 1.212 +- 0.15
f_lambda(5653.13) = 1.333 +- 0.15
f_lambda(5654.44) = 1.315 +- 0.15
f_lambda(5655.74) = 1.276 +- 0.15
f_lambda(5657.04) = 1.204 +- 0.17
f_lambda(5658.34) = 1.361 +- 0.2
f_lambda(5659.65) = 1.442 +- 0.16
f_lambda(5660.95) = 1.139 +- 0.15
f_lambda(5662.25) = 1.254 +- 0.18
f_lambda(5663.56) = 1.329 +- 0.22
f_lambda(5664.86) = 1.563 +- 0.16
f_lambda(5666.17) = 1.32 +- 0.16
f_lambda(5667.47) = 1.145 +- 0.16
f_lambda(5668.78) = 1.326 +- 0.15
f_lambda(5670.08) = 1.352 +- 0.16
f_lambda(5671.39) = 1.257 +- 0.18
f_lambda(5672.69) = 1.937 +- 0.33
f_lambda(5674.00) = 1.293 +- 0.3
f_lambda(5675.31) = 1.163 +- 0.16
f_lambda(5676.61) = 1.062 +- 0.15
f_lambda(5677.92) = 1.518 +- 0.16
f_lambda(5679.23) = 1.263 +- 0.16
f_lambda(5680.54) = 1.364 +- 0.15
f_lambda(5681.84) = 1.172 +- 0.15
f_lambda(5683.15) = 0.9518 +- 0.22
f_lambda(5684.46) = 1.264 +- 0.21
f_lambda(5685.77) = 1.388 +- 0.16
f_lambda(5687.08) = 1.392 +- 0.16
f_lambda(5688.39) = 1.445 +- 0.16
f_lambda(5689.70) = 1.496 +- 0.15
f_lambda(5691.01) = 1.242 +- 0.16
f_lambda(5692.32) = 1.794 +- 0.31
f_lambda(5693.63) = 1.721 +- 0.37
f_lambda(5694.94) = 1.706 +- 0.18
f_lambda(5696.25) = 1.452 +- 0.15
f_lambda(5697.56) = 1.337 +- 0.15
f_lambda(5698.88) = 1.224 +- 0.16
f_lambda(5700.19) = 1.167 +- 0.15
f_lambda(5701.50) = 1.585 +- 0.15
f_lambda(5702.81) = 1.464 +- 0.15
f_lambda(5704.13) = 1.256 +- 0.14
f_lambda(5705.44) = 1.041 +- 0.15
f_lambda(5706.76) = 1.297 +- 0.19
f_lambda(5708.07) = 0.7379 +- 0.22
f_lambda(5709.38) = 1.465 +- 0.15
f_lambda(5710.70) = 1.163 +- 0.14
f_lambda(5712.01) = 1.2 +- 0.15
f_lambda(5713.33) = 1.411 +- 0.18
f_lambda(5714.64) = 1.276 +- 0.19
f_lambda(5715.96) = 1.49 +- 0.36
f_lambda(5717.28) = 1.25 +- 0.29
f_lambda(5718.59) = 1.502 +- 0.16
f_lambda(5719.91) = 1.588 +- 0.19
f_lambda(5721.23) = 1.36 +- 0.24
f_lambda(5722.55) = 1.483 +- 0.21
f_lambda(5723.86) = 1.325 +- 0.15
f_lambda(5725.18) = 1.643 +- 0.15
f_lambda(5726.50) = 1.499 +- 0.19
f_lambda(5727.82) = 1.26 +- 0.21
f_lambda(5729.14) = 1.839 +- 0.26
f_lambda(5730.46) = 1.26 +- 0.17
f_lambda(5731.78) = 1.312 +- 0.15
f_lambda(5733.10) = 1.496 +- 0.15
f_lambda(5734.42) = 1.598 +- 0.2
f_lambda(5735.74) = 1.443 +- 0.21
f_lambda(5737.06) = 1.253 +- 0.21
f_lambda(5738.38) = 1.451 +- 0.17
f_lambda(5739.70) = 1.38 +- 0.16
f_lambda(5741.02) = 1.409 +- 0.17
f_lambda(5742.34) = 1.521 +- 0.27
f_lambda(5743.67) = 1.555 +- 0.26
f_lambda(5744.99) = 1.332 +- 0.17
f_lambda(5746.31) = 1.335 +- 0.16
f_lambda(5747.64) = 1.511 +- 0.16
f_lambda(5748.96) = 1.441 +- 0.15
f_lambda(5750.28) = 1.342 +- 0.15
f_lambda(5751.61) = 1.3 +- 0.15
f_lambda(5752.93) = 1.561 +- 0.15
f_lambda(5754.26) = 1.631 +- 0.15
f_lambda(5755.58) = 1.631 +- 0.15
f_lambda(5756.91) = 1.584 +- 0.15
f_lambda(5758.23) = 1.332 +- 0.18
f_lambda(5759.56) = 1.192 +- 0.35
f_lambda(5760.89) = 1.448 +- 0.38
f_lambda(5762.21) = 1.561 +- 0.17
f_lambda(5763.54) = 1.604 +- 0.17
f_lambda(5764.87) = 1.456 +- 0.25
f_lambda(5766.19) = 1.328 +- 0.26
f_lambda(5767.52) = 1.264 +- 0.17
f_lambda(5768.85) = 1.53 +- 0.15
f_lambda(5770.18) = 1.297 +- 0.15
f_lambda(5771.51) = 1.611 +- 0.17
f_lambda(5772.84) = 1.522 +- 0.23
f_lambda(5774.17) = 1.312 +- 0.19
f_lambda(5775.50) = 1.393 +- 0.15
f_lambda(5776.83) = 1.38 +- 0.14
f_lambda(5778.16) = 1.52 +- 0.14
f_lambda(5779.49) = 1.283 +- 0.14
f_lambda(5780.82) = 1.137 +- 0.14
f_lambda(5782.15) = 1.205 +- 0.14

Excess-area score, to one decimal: -0.7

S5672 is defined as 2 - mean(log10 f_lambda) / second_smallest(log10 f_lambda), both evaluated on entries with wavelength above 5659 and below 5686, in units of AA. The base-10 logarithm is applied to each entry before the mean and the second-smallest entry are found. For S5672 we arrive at -2.3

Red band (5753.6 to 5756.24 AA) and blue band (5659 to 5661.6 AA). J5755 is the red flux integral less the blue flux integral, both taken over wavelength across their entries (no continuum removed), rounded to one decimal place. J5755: 1.0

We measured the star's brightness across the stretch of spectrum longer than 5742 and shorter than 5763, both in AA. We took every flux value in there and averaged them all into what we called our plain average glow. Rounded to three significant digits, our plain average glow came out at 1.45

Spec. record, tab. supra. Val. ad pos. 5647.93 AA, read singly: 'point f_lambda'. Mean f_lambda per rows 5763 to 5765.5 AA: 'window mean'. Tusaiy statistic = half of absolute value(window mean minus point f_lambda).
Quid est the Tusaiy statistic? 0.11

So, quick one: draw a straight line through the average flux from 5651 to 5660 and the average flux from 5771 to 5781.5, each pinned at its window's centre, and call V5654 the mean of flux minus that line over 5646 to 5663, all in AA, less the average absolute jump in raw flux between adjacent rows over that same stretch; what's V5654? -0.12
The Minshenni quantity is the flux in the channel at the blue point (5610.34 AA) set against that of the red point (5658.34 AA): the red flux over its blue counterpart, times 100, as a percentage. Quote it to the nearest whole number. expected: 111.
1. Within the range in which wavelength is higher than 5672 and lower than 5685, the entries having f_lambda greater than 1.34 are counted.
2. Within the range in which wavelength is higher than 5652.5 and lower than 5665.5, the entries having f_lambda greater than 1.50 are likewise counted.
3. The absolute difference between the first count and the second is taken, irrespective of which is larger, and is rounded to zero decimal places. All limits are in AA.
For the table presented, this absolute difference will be 2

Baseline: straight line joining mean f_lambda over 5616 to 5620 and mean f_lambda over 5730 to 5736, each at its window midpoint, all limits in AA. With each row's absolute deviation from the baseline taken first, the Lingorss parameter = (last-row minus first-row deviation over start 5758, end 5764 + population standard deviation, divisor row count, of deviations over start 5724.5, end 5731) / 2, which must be -0.01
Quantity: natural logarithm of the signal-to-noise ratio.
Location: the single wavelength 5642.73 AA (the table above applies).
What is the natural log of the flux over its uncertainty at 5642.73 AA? 1.6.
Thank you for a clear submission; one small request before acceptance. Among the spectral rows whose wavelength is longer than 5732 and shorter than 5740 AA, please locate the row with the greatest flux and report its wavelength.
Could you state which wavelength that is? 5734.42 AA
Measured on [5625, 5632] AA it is 5628.46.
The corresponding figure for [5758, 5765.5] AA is 5763.54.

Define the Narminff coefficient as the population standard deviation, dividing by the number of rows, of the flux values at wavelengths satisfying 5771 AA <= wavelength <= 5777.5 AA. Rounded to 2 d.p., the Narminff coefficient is 0.11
